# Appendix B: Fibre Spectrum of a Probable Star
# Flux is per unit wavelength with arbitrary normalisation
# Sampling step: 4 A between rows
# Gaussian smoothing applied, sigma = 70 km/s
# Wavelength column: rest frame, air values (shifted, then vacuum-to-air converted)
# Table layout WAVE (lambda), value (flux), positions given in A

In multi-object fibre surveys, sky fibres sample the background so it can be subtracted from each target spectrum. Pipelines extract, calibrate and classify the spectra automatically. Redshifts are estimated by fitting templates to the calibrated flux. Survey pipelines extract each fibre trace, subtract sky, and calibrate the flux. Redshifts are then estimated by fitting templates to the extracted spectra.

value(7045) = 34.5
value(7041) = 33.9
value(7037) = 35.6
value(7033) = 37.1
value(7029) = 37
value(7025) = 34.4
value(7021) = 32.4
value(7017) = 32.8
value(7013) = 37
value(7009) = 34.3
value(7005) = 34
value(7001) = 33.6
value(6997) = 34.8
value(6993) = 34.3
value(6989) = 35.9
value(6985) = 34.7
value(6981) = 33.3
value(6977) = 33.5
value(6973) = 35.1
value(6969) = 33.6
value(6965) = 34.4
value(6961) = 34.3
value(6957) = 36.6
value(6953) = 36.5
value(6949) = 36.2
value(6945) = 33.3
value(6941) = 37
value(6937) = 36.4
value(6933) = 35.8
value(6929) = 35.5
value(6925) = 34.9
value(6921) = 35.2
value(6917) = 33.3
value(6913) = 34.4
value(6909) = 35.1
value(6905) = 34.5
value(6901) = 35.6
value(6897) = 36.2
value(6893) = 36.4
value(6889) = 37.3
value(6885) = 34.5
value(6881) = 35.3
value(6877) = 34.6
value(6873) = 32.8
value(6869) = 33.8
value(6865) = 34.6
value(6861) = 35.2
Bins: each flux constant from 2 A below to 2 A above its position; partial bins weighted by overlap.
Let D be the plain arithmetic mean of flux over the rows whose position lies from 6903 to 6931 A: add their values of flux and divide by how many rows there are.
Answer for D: 34.7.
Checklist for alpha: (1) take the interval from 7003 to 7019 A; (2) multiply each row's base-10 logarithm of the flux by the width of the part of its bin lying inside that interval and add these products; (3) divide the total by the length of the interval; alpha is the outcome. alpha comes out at 1.538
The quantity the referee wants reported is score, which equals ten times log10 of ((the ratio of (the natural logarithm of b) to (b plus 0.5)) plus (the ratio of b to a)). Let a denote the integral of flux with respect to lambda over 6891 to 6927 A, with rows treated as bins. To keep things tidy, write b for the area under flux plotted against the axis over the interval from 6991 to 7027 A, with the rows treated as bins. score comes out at -0.09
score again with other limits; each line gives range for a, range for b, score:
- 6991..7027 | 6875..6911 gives 0.19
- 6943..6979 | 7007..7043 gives 0.04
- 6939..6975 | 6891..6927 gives 0.01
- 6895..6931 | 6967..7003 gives -0.06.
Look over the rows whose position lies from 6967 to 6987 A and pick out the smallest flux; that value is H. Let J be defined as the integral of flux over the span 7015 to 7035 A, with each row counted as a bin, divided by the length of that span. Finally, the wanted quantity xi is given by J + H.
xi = 68.0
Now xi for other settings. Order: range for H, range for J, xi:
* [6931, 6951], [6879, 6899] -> 69.2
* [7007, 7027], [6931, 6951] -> 68.1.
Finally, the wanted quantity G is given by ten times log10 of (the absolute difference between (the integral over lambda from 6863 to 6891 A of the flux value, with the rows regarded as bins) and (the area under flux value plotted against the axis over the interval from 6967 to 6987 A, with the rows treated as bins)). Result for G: 25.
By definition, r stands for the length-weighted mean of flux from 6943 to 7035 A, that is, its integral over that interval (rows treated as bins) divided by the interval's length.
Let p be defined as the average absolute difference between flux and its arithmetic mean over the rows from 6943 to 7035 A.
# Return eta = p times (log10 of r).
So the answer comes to 1.81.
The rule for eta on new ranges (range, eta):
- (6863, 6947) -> 1.47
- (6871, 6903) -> 1.61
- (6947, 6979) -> 1.66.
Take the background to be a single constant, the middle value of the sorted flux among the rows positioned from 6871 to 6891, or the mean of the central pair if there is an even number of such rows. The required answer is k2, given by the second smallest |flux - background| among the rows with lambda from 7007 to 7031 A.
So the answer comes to 0.30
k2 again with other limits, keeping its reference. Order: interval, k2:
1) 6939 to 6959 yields 1.60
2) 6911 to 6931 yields 0.30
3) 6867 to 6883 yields 0.70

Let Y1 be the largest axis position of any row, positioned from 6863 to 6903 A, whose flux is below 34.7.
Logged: 6885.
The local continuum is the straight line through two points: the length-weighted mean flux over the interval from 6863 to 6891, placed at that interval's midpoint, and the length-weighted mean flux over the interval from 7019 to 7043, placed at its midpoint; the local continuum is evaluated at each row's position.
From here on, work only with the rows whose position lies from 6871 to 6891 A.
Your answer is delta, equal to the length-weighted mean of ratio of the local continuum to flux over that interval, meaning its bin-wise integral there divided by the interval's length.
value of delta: 1.00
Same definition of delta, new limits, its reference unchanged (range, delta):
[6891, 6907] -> 0.97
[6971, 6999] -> 1.01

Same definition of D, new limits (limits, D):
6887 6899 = 36.6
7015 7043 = 34.7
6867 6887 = 34.2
